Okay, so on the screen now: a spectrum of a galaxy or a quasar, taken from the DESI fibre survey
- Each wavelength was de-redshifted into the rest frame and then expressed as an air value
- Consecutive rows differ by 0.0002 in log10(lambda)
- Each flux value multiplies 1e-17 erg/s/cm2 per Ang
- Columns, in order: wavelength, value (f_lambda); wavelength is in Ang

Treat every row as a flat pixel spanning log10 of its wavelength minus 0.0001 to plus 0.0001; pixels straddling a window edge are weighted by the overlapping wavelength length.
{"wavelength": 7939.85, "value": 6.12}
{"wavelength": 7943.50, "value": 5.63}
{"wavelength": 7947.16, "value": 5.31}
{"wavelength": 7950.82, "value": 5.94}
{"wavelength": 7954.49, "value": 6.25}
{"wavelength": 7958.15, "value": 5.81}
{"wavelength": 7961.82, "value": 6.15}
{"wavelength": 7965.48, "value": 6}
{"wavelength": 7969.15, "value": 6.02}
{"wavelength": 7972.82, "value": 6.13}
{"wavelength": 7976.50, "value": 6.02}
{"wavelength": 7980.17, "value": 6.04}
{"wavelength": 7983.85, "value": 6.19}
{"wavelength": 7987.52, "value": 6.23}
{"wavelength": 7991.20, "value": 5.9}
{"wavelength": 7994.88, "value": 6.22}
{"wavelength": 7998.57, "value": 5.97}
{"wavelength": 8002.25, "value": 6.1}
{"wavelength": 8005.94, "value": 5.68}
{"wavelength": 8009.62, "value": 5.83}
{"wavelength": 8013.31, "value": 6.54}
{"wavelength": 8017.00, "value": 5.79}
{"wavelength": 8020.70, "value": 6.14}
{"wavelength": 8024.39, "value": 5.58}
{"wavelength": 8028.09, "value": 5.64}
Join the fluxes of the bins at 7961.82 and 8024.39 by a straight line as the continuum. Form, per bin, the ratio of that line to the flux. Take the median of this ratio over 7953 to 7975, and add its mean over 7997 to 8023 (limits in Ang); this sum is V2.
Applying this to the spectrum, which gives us 1.96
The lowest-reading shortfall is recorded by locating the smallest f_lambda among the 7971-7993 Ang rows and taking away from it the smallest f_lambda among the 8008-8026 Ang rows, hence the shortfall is 0.3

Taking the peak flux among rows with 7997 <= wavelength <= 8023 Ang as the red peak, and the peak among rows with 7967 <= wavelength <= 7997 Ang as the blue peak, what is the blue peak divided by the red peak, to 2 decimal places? 0.95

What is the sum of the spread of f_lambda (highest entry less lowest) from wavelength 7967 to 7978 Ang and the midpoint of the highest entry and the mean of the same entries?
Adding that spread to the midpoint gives 6.20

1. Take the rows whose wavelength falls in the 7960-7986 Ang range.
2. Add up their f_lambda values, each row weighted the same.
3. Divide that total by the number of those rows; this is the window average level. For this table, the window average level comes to 6.08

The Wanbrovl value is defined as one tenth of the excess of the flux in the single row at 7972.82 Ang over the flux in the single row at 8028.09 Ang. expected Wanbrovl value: 0.049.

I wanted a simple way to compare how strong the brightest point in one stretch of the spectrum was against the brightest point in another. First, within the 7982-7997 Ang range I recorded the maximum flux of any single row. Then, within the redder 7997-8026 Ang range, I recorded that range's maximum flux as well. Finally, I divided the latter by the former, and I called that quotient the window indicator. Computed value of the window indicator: 1.05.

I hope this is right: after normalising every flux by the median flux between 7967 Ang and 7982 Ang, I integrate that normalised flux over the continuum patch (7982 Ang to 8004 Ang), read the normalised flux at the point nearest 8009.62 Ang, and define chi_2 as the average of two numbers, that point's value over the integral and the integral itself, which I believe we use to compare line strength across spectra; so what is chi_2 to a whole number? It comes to 11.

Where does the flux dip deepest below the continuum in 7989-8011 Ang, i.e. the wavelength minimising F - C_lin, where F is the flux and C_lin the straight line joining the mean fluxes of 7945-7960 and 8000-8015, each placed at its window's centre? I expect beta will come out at 8005.94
